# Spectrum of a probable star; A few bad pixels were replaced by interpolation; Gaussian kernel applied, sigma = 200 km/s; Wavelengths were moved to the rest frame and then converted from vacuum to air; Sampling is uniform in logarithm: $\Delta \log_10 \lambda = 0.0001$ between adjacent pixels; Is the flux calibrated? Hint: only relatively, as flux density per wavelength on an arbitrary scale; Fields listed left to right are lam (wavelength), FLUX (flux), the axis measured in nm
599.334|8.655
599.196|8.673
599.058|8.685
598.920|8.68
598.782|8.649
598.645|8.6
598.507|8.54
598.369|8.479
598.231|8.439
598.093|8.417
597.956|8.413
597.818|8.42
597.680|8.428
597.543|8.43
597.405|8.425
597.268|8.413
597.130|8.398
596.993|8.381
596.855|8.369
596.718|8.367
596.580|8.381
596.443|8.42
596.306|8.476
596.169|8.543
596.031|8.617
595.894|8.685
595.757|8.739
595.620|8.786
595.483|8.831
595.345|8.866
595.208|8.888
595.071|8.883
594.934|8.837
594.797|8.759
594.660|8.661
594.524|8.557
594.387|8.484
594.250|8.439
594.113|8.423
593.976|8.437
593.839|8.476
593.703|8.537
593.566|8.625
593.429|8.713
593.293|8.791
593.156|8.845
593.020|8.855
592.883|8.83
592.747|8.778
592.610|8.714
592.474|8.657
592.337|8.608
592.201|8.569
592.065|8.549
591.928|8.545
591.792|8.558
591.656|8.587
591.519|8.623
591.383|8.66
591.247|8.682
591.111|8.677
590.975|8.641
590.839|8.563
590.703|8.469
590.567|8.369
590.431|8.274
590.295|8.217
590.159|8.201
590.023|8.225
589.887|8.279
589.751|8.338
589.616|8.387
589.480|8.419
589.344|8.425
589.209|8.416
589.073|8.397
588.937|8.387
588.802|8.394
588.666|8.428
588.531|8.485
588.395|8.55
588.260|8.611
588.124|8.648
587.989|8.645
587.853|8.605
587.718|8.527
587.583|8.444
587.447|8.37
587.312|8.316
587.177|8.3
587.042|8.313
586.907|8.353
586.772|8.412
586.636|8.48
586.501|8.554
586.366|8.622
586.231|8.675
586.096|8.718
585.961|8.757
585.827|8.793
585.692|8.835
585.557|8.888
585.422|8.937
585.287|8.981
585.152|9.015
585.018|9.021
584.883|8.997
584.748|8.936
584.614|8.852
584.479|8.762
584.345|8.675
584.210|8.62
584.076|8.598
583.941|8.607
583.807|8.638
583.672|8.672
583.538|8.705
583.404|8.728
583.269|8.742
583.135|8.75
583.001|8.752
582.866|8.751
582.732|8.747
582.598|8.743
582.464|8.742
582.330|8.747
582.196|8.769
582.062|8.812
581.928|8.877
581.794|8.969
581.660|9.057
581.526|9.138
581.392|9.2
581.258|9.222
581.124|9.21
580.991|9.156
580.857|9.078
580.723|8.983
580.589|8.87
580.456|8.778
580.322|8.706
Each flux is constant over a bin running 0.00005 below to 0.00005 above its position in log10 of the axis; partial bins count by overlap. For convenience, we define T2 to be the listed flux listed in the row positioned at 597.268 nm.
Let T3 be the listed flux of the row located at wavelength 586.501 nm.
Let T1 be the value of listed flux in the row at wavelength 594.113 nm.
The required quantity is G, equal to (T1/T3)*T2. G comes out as 8.28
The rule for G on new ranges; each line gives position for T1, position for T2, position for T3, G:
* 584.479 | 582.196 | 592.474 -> 8.88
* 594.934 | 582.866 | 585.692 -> 8.75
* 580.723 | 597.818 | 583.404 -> 8.67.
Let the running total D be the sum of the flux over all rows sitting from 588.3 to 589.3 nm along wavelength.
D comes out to 59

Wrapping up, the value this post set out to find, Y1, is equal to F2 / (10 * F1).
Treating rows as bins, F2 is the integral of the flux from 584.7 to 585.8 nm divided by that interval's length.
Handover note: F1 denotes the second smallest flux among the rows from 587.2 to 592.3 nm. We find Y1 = 0.109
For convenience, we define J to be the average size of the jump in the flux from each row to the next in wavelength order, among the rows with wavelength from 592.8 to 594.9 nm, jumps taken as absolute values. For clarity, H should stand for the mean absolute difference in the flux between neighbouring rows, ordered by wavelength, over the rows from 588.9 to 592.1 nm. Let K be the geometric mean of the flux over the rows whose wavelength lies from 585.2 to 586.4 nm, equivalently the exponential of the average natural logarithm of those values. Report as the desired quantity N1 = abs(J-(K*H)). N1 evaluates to 0.28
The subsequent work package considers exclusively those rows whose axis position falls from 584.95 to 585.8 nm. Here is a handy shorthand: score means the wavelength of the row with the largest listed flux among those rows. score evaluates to 585.018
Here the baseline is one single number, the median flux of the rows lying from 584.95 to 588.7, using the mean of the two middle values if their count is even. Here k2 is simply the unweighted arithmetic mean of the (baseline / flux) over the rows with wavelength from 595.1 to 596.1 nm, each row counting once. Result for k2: 0.98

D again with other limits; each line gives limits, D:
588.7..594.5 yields 358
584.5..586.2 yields 107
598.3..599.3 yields 60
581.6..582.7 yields 71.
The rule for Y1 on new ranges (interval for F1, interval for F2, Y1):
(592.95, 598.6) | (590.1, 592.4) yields 0.102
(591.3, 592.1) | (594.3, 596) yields 0.102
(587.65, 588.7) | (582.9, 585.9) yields 0.104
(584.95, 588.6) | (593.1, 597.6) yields 0.103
